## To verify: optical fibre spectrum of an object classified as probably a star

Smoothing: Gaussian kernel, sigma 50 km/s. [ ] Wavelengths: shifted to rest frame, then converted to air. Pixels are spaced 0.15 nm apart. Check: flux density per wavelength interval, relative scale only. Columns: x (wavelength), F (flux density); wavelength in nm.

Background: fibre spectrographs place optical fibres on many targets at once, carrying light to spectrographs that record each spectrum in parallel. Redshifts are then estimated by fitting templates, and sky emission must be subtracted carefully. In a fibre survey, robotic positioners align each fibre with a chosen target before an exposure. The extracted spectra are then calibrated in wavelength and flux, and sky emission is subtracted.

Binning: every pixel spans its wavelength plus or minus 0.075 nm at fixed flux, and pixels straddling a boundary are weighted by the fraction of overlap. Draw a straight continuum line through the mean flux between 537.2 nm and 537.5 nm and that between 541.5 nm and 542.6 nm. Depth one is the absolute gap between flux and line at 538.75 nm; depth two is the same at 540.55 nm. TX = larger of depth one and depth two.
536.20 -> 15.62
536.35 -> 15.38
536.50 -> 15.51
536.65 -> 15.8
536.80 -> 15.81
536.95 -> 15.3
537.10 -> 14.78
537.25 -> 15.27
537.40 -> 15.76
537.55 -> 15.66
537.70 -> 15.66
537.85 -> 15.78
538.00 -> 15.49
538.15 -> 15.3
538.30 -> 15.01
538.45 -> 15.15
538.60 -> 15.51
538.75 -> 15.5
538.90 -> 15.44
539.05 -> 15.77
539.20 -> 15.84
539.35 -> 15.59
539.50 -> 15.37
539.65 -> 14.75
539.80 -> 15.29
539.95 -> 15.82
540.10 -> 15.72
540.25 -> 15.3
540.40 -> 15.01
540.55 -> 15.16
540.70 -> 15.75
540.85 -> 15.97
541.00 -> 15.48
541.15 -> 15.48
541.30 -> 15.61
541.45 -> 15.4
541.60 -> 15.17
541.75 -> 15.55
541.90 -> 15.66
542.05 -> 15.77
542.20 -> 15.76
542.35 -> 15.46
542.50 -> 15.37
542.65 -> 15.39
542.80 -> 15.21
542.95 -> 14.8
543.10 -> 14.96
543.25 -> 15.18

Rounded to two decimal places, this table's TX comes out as 0.37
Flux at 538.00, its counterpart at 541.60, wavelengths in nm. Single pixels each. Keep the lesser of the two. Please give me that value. 15.2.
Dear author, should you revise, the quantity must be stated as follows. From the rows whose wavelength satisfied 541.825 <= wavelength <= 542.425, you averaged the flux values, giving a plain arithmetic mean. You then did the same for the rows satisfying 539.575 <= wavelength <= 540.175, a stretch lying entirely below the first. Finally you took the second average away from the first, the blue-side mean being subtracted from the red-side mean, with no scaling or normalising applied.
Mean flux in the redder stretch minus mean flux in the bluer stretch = 0.27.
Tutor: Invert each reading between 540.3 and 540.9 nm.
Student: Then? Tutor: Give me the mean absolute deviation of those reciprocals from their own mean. 0.0016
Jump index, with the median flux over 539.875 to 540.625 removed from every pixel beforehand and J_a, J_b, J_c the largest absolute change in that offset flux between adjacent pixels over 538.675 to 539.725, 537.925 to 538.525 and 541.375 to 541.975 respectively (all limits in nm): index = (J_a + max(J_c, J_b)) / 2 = 0.50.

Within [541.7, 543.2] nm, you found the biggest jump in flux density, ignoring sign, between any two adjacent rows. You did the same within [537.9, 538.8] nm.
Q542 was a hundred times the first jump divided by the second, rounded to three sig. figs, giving 114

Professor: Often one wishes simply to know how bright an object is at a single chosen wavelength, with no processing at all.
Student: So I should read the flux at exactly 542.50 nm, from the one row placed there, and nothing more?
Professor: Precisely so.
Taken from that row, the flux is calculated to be 15.37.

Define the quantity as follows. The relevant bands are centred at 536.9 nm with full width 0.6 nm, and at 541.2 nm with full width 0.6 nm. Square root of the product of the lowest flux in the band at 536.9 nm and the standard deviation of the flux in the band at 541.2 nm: 1.1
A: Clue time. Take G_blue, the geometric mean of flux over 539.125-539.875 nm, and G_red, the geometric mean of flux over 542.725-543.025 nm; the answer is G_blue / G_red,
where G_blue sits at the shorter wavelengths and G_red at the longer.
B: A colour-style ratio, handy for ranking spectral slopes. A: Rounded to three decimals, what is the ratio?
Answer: 1.024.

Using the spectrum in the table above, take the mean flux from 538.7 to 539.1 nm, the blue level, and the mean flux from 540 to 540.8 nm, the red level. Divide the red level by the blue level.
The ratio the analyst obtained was 0.99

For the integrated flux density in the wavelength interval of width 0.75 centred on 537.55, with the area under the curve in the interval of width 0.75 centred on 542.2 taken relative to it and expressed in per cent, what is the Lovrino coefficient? 100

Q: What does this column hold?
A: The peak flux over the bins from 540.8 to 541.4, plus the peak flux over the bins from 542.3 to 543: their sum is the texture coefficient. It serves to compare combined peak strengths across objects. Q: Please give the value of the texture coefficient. 31.4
